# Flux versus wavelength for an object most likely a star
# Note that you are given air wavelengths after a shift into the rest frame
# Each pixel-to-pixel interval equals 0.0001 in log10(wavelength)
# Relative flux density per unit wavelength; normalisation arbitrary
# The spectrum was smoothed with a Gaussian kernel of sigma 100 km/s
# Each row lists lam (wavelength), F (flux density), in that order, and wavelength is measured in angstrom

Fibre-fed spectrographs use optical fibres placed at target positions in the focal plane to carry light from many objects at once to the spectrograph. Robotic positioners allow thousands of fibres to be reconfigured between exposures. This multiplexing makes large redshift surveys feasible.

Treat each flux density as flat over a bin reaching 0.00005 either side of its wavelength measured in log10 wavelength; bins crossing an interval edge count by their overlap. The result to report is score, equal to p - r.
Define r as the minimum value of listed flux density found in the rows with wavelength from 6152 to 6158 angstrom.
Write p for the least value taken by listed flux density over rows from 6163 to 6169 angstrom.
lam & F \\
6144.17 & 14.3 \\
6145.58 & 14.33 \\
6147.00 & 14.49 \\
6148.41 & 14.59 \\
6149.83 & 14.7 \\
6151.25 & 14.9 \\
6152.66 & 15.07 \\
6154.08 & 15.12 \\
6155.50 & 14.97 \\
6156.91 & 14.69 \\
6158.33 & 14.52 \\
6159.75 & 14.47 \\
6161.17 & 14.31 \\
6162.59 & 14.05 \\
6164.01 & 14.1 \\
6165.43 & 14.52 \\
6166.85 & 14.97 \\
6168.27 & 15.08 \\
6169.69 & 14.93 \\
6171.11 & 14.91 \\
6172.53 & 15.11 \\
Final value -0.59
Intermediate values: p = 14.1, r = 14.69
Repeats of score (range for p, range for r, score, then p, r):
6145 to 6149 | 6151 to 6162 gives 0.02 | 14.33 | 14.31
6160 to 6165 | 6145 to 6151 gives -0.28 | 14.05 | 14.33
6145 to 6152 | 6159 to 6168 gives 0.28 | 14.33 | 14.05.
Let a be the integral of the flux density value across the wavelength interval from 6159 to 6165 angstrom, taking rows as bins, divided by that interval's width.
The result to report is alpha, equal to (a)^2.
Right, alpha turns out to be 203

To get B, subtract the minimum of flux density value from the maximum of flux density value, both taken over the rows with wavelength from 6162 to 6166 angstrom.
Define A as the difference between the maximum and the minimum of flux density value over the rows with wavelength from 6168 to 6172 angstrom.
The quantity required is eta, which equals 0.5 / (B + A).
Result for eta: 0.78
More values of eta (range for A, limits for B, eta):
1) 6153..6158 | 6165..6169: 0.51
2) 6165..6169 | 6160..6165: 0.61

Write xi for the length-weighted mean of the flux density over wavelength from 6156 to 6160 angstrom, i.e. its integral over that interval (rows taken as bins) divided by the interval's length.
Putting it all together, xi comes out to 14.6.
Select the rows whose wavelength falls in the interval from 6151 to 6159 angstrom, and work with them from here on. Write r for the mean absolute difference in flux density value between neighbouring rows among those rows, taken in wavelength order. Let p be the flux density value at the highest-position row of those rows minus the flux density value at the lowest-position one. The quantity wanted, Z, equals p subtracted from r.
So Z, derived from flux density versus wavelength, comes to 0.5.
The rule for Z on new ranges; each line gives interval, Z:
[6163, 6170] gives -0.5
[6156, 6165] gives 0.7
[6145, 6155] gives -0.7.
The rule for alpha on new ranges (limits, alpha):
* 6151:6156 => 226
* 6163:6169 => 214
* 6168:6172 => 224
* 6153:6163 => 214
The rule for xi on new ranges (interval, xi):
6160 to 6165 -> 14.2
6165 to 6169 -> 14.9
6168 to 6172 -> 15.0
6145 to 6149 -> 14.5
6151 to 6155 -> 15.0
